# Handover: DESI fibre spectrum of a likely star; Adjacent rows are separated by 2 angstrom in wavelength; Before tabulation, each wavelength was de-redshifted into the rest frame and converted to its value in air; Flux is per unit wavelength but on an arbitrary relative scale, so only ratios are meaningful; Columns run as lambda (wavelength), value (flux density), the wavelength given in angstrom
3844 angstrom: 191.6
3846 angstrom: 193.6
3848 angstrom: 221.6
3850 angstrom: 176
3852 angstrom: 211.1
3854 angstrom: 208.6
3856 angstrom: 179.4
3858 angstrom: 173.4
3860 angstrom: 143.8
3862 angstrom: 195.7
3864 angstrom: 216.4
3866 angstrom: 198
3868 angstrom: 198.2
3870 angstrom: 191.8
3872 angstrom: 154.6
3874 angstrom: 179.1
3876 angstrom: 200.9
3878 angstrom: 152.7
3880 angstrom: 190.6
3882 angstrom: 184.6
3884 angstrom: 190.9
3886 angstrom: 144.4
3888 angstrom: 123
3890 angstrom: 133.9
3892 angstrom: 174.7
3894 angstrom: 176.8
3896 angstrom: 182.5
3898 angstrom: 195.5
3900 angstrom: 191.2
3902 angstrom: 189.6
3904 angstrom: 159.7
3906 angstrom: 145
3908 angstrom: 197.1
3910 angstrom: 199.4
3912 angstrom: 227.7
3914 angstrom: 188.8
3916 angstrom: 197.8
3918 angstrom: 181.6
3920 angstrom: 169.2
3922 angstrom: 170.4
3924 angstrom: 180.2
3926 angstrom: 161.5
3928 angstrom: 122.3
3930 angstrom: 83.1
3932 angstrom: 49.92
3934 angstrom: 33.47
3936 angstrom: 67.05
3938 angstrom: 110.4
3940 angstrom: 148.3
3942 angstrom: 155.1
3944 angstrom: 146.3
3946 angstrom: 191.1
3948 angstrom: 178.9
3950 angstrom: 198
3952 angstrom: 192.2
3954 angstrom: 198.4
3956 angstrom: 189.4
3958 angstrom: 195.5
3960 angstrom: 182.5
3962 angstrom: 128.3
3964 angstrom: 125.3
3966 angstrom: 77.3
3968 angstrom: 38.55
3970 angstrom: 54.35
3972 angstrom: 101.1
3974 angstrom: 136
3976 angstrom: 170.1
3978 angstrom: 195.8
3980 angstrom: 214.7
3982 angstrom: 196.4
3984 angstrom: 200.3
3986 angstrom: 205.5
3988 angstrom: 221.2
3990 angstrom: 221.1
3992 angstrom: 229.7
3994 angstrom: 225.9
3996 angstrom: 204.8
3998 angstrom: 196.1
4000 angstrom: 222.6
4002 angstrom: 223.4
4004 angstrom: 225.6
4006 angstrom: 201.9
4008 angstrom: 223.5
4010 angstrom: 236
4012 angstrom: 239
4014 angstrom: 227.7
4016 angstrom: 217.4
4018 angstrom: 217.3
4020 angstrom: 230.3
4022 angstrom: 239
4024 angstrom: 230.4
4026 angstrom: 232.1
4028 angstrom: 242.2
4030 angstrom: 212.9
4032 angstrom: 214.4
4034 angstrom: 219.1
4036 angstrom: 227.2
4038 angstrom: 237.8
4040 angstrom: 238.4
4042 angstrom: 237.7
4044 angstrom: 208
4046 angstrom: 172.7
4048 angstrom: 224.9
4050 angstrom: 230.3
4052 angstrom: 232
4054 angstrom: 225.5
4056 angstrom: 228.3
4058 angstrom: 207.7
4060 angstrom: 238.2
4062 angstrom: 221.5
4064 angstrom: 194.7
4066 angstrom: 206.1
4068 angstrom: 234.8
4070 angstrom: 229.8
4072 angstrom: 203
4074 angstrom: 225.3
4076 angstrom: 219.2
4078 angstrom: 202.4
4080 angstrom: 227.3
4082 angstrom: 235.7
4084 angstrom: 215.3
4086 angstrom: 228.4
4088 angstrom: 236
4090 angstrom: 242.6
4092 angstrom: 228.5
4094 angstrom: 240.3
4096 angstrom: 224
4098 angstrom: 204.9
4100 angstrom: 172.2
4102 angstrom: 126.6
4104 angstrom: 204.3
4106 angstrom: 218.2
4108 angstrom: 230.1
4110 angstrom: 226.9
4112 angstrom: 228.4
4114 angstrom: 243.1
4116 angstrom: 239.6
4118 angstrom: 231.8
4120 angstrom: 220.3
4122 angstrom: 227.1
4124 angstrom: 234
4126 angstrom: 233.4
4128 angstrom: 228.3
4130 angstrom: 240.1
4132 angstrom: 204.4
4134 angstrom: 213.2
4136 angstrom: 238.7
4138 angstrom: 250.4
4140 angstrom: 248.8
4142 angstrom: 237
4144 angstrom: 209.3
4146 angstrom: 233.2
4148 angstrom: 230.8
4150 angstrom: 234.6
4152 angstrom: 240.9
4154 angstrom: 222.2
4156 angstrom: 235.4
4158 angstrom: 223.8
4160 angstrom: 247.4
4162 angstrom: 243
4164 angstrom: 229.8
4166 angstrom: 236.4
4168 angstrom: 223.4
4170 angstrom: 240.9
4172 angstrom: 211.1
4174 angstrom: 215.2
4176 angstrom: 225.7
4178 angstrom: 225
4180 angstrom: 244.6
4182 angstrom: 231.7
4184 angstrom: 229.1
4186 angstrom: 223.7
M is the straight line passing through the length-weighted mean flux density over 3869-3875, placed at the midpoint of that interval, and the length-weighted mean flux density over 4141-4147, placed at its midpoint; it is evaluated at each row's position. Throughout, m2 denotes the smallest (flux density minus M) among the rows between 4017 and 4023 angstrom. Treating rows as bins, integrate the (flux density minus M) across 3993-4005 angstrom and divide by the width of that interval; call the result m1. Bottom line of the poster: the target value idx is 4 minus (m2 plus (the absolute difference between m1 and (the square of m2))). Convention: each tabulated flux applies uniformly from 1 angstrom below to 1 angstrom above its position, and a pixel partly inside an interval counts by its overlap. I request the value -206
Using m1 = 17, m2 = 15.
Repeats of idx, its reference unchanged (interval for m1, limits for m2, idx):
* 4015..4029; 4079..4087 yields -22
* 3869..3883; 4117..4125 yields 5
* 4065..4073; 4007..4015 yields -526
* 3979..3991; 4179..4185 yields -2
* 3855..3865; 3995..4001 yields 6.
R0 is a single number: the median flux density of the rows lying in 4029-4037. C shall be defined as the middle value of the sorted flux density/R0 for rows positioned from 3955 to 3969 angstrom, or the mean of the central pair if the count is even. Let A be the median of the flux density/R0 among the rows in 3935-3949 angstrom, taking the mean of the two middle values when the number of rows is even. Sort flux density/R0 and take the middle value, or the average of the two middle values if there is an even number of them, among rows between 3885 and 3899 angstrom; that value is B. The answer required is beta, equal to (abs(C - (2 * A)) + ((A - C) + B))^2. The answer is 2.8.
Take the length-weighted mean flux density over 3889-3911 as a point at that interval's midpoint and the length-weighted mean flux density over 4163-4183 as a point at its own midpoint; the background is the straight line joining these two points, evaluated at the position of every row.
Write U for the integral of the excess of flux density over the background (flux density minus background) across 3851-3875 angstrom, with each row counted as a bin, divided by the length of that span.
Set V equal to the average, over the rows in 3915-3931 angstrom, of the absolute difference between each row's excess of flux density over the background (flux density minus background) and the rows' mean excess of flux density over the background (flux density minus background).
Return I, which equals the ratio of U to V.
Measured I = 0.6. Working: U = 18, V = 28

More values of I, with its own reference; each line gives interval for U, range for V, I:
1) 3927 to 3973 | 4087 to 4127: -3.3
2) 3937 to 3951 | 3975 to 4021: -2.0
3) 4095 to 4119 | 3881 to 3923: -0.2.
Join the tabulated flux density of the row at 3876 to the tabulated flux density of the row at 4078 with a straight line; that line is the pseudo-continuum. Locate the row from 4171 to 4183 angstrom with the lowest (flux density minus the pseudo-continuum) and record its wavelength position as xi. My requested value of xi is 4172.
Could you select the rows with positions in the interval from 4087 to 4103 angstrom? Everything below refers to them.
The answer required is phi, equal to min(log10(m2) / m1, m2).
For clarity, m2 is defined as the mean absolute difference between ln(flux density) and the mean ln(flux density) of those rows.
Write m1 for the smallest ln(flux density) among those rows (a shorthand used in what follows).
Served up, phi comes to -0.16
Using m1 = 4.84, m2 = 0.16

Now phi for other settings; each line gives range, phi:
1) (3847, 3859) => -0.20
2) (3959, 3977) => -0.11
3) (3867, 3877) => -0.22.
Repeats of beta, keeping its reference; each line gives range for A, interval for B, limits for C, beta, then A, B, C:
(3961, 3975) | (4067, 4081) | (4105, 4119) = 0.3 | 0.47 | 1.04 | 1.06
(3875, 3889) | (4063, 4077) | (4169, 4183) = 2.2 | 0.85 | 1.01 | 1.04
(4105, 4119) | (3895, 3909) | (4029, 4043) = 3.9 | 1.06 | 0.87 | 1.05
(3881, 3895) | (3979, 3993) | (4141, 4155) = 1.6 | 0.81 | 0.99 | 1.08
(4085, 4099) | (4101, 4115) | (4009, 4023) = 4.3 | 1.05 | 1.05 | 1.06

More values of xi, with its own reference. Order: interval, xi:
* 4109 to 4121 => 4120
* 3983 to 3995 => 3984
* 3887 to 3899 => 3888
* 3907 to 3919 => 3918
